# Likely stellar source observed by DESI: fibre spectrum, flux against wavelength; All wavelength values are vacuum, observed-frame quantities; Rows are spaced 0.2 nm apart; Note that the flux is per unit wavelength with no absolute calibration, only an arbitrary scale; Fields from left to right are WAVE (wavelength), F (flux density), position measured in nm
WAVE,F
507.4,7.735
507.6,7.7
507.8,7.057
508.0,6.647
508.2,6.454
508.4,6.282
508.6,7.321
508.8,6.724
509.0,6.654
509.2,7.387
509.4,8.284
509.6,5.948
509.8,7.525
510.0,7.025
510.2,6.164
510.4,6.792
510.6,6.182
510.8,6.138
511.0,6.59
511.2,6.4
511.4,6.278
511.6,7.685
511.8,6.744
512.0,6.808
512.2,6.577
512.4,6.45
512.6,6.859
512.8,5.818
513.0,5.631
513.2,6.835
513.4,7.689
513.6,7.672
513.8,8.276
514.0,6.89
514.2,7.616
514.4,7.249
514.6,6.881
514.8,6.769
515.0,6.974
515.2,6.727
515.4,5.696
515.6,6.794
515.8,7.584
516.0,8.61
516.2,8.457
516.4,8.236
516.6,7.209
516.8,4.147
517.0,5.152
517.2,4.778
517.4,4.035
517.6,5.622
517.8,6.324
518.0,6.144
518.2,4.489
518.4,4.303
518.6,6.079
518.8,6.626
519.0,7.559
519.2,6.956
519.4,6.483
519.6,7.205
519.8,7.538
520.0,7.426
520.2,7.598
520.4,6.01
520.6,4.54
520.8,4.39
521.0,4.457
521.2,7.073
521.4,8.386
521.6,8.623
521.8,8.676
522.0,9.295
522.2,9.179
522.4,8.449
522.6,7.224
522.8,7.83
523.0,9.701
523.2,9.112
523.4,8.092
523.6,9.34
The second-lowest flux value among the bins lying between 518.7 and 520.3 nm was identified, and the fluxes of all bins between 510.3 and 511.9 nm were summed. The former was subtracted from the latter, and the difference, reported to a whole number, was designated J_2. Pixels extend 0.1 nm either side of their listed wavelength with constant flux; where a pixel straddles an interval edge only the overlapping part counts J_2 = 46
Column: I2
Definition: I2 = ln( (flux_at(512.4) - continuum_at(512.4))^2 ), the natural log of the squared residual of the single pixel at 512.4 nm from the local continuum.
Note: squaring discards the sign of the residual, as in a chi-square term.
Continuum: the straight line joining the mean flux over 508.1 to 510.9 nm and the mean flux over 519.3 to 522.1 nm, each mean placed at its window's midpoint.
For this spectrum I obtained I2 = -2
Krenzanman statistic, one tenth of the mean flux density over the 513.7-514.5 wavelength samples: 0.75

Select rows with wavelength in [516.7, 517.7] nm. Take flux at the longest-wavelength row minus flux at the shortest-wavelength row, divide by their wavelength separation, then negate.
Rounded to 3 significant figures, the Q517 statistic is -1.84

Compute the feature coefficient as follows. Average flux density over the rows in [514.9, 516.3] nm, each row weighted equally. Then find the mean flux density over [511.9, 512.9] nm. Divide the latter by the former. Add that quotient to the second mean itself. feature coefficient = 7.4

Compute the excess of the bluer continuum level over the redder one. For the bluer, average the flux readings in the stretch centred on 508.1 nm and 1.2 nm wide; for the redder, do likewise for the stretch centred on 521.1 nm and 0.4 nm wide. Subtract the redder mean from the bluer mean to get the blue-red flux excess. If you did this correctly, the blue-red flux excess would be 1.1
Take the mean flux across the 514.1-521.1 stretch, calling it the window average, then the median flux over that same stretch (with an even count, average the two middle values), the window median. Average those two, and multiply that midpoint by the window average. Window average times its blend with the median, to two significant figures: 42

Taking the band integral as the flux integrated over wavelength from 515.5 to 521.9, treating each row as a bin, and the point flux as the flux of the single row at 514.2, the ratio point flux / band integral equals 0.18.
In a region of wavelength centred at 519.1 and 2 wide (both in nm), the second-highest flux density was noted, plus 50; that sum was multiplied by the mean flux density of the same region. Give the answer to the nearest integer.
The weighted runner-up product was 372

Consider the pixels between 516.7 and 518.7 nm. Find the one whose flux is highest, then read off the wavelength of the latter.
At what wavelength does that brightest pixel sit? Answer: 517.8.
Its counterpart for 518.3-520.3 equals 520.2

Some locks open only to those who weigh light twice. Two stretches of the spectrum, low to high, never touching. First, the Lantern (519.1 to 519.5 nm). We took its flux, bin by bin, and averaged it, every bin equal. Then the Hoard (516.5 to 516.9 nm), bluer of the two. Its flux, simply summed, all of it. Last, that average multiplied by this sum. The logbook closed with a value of 76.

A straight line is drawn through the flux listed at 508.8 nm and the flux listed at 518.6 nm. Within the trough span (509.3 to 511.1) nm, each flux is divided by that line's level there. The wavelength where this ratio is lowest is 509.6 nm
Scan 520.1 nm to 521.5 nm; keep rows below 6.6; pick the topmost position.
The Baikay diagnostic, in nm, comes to 521.0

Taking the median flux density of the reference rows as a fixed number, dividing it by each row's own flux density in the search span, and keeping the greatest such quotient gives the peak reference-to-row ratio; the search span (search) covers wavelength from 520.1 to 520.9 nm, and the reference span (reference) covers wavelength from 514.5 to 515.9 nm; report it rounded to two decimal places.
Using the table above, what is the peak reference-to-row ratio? 1.55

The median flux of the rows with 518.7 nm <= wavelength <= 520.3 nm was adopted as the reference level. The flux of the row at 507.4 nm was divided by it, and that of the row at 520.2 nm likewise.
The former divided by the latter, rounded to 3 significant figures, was 1.02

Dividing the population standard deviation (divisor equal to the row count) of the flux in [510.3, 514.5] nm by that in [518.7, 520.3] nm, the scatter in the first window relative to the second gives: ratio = 1.61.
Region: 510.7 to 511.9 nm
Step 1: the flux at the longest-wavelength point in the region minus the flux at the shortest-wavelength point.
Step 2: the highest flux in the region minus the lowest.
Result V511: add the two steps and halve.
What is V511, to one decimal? 1.1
